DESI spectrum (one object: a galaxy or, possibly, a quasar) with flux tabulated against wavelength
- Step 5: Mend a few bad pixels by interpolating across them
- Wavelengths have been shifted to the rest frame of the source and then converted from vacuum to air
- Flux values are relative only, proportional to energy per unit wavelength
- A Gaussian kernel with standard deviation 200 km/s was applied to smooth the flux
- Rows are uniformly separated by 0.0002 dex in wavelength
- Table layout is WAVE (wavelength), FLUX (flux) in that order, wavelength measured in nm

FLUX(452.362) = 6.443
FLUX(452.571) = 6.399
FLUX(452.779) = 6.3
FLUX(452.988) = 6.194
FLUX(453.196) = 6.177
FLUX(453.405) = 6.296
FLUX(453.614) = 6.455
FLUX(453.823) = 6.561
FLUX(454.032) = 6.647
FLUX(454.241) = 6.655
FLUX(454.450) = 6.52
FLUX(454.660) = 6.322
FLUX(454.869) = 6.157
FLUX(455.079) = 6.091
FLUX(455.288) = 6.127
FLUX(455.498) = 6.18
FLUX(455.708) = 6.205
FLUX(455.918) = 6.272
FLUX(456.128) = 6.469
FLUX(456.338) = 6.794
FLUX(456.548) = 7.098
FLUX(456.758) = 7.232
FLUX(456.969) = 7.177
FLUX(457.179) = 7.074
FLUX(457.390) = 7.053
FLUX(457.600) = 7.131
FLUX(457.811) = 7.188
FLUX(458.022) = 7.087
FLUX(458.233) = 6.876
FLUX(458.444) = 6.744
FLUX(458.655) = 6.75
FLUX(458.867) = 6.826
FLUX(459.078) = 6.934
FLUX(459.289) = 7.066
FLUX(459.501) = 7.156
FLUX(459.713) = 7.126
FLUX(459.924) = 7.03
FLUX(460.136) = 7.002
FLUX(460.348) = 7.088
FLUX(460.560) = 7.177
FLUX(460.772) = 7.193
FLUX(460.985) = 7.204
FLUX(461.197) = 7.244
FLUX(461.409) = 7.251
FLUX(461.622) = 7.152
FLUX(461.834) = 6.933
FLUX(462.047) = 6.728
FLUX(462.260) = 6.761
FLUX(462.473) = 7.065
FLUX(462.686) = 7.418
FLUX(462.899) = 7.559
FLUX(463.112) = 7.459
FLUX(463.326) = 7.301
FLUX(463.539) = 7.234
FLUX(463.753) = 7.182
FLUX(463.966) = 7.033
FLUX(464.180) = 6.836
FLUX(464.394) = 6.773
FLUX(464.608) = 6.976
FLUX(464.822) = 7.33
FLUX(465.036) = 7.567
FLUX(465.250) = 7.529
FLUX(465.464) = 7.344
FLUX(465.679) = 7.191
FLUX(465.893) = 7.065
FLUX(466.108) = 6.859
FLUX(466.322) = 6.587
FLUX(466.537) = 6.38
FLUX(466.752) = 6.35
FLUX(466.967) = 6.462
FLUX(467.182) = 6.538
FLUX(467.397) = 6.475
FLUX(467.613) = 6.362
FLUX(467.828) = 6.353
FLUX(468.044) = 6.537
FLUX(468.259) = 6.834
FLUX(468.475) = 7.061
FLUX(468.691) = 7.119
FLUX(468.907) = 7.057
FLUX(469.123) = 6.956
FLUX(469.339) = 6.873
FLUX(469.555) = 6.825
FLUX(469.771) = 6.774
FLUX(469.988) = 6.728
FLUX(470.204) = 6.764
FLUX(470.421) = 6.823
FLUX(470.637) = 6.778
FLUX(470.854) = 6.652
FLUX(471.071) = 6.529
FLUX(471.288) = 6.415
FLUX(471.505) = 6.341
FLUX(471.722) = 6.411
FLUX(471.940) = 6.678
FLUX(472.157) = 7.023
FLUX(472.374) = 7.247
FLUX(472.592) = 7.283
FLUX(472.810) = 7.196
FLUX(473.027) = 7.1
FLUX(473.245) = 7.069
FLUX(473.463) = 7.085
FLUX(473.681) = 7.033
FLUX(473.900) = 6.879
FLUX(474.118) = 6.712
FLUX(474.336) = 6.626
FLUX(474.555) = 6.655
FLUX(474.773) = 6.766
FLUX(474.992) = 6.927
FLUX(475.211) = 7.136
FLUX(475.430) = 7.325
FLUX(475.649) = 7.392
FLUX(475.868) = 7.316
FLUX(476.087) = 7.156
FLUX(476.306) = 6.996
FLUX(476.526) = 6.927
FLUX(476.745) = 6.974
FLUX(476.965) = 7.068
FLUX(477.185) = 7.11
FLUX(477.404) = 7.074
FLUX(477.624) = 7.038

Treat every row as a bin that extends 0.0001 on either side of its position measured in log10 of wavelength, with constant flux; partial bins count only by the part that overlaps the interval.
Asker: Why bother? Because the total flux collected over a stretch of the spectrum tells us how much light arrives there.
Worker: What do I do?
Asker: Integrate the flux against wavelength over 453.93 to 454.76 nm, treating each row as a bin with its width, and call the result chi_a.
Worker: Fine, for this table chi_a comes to 5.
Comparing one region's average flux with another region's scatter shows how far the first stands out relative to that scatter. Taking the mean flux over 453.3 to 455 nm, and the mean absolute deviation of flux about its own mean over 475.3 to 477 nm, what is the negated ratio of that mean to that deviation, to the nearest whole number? -42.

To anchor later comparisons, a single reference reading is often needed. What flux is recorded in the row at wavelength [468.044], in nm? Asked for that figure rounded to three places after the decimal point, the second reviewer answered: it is 6.537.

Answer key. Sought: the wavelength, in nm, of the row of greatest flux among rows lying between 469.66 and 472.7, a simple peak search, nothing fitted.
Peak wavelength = 472.592 nm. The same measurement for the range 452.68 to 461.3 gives 461.197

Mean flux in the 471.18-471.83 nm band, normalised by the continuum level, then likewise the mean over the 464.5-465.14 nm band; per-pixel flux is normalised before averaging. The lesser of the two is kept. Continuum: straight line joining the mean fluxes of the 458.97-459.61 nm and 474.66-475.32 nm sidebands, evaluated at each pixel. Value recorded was 0.92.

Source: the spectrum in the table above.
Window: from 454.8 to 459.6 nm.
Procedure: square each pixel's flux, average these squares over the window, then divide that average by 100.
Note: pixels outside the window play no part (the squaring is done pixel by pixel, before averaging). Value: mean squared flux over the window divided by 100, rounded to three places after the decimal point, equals 0.460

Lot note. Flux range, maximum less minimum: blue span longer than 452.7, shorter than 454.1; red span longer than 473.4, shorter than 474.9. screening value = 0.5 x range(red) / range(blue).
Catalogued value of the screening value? 0.49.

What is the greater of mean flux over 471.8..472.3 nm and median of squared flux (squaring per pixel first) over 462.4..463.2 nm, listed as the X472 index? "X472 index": 55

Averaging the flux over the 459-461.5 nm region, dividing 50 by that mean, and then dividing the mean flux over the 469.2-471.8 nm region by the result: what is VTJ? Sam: 0.95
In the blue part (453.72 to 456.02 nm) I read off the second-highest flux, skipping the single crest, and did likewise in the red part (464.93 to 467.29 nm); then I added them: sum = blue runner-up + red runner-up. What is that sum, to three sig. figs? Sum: 14.2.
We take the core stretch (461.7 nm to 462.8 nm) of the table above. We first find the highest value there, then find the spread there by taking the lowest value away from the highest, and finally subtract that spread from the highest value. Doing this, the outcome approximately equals 6.7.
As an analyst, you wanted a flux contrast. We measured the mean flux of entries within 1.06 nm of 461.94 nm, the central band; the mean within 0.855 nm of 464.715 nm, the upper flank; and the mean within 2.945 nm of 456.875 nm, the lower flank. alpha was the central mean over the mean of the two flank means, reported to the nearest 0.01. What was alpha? 1.02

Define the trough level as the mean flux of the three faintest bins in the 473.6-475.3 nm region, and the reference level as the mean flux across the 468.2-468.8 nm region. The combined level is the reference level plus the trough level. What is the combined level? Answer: 13.7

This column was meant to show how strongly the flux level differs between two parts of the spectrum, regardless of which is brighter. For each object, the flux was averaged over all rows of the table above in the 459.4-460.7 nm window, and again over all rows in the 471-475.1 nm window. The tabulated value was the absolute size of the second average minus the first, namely 0.26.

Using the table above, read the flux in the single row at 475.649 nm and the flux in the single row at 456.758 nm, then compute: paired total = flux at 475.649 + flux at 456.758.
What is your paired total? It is 14.6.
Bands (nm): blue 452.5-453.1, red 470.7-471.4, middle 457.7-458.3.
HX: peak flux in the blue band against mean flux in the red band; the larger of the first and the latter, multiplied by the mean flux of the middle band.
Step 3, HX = 46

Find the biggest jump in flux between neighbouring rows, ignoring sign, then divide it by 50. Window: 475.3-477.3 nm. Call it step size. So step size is 0.0032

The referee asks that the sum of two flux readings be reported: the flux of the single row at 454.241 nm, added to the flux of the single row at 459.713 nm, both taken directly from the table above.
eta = 13.8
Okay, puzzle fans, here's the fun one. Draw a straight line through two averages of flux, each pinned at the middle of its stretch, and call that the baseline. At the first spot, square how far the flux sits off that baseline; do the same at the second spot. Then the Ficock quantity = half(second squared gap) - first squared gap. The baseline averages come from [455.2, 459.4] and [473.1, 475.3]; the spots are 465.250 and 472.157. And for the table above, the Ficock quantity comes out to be -0.45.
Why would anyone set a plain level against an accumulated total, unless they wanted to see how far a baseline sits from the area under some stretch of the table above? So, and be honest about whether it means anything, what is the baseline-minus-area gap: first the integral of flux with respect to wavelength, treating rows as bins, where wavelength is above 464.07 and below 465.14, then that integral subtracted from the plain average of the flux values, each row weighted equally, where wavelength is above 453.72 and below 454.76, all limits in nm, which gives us -1.05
